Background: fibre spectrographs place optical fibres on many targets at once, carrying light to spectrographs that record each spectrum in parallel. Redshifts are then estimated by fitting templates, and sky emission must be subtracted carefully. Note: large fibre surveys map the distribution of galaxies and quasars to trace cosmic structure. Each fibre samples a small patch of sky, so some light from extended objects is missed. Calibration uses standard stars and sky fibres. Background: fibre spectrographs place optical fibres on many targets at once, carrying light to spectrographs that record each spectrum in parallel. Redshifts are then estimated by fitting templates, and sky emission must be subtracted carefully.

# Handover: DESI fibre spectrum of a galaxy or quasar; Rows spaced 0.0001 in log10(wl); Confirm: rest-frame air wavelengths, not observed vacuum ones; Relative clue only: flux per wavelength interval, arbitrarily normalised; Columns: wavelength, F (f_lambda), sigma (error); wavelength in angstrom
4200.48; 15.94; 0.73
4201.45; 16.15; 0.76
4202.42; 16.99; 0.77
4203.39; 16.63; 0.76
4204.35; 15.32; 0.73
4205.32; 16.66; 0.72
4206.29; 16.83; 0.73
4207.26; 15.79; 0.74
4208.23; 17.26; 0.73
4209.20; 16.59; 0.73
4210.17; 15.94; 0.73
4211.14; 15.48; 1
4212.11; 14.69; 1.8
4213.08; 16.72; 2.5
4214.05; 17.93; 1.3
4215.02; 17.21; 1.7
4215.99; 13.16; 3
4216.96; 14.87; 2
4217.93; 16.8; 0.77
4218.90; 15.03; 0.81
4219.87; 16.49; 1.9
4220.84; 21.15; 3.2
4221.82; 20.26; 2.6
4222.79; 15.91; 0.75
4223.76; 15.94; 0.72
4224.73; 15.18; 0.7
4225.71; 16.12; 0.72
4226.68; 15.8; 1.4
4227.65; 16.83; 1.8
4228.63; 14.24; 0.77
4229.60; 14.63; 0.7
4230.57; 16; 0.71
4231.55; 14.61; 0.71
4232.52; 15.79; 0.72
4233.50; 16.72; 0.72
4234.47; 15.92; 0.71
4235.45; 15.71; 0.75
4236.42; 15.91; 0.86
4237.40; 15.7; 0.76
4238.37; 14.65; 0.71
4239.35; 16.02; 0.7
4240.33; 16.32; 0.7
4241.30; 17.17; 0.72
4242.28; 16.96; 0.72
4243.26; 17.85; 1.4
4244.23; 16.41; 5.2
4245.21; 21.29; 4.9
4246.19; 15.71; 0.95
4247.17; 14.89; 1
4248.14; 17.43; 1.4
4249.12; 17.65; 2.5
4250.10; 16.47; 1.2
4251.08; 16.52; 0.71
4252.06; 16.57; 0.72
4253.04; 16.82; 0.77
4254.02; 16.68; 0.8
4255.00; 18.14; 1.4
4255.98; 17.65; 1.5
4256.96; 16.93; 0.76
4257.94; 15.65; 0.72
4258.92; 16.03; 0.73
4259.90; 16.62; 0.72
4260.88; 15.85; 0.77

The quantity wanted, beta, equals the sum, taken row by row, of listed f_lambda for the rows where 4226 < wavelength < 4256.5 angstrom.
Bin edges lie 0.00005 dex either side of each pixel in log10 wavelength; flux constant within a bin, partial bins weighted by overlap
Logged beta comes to 509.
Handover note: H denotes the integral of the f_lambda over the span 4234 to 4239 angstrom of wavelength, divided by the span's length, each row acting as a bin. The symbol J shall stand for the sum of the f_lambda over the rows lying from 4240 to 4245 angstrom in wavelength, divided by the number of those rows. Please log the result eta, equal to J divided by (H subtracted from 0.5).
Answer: -1.12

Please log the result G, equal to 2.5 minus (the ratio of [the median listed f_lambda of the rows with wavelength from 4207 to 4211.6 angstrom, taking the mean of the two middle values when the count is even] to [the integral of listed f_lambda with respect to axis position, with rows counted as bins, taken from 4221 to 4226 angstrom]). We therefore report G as 2.31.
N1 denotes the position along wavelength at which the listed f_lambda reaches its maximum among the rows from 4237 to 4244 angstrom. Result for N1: 4243.26 angstrom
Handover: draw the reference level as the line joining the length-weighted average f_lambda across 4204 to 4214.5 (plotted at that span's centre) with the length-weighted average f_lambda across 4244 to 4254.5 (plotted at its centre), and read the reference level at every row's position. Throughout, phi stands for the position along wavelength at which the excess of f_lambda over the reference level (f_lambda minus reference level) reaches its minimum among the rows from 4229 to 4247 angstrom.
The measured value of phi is 4238.37 angstrom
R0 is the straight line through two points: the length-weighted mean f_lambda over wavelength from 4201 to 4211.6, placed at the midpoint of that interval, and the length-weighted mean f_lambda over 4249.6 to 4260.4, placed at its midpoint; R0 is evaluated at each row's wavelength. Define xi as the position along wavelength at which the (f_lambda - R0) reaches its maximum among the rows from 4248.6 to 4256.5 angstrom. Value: 4255.00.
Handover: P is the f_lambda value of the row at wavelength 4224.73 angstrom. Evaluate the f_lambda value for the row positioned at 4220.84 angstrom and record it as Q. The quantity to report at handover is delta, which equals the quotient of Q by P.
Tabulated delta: 1.4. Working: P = 15.18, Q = 21.15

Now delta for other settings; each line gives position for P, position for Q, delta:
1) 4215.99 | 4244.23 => 1.2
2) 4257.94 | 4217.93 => 1.1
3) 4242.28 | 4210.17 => 0.9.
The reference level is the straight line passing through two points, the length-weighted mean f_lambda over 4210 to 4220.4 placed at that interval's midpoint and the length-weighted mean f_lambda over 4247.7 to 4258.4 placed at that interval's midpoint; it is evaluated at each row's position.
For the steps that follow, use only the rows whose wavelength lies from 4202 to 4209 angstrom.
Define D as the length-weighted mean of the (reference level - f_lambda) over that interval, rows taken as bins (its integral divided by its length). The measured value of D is -0.9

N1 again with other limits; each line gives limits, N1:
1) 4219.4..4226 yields 4220.84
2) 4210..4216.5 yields 4214.05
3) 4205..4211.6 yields 4208.23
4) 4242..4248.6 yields 4245.21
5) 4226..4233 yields 4227.65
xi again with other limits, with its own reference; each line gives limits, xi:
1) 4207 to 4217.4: 4214.05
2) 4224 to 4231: 4227.65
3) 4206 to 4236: 4220.84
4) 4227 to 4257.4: 4245.21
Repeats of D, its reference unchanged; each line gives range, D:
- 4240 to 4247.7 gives -0.4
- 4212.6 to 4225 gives -0.7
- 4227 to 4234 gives 0.8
